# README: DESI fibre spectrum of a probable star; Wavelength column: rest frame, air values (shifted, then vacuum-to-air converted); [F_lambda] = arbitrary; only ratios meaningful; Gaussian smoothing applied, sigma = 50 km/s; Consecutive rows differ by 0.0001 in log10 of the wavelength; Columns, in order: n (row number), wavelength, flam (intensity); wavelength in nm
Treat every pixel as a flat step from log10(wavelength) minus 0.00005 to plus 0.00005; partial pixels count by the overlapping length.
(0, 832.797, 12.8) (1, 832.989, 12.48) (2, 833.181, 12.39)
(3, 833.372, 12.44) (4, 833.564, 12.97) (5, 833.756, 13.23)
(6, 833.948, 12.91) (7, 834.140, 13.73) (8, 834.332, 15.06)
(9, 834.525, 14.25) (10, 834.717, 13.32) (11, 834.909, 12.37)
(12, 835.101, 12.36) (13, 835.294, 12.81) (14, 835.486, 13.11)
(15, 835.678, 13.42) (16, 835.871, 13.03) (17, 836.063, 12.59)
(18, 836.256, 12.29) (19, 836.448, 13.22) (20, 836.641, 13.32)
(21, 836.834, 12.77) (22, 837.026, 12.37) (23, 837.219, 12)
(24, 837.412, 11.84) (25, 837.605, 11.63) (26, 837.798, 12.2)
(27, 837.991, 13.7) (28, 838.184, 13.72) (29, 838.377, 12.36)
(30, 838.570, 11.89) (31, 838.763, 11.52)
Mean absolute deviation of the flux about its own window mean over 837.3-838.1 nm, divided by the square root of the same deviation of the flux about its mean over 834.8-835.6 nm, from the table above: 1.24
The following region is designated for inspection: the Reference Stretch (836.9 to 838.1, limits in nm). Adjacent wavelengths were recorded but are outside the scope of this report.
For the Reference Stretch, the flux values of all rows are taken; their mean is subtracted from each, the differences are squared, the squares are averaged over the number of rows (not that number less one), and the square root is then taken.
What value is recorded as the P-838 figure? 0.67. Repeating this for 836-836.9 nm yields 0.39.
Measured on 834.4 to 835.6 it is 0.65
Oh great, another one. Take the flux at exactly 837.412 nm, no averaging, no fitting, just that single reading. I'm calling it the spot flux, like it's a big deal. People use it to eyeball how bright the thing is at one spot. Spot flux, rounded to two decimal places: 11.84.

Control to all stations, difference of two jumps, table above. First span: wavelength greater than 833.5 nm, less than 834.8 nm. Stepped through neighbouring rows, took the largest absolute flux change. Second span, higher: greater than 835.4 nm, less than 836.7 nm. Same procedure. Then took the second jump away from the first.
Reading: 0.4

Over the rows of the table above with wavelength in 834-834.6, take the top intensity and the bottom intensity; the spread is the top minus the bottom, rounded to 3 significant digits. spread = 1.33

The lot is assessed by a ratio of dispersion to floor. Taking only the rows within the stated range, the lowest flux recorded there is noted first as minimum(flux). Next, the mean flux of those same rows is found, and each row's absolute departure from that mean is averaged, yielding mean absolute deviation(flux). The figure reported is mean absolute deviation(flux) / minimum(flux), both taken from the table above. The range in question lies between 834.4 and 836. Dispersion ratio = 0.036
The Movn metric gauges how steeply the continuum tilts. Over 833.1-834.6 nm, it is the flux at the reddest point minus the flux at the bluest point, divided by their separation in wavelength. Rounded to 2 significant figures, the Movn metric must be 1.4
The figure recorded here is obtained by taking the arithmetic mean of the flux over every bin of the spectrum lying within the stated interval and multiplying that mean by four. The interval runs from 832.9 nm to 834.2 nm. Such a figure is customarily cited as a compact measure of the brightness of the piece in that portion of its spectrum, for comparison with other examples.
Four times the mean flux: 51.5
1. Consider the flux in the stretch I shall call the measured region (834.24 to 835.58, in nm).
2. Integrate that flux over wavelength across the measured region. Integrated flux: 18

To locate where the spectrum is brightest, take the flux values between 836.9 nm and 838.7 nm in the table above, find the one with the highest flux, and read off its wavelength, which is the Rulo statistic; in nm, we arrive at 838.184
